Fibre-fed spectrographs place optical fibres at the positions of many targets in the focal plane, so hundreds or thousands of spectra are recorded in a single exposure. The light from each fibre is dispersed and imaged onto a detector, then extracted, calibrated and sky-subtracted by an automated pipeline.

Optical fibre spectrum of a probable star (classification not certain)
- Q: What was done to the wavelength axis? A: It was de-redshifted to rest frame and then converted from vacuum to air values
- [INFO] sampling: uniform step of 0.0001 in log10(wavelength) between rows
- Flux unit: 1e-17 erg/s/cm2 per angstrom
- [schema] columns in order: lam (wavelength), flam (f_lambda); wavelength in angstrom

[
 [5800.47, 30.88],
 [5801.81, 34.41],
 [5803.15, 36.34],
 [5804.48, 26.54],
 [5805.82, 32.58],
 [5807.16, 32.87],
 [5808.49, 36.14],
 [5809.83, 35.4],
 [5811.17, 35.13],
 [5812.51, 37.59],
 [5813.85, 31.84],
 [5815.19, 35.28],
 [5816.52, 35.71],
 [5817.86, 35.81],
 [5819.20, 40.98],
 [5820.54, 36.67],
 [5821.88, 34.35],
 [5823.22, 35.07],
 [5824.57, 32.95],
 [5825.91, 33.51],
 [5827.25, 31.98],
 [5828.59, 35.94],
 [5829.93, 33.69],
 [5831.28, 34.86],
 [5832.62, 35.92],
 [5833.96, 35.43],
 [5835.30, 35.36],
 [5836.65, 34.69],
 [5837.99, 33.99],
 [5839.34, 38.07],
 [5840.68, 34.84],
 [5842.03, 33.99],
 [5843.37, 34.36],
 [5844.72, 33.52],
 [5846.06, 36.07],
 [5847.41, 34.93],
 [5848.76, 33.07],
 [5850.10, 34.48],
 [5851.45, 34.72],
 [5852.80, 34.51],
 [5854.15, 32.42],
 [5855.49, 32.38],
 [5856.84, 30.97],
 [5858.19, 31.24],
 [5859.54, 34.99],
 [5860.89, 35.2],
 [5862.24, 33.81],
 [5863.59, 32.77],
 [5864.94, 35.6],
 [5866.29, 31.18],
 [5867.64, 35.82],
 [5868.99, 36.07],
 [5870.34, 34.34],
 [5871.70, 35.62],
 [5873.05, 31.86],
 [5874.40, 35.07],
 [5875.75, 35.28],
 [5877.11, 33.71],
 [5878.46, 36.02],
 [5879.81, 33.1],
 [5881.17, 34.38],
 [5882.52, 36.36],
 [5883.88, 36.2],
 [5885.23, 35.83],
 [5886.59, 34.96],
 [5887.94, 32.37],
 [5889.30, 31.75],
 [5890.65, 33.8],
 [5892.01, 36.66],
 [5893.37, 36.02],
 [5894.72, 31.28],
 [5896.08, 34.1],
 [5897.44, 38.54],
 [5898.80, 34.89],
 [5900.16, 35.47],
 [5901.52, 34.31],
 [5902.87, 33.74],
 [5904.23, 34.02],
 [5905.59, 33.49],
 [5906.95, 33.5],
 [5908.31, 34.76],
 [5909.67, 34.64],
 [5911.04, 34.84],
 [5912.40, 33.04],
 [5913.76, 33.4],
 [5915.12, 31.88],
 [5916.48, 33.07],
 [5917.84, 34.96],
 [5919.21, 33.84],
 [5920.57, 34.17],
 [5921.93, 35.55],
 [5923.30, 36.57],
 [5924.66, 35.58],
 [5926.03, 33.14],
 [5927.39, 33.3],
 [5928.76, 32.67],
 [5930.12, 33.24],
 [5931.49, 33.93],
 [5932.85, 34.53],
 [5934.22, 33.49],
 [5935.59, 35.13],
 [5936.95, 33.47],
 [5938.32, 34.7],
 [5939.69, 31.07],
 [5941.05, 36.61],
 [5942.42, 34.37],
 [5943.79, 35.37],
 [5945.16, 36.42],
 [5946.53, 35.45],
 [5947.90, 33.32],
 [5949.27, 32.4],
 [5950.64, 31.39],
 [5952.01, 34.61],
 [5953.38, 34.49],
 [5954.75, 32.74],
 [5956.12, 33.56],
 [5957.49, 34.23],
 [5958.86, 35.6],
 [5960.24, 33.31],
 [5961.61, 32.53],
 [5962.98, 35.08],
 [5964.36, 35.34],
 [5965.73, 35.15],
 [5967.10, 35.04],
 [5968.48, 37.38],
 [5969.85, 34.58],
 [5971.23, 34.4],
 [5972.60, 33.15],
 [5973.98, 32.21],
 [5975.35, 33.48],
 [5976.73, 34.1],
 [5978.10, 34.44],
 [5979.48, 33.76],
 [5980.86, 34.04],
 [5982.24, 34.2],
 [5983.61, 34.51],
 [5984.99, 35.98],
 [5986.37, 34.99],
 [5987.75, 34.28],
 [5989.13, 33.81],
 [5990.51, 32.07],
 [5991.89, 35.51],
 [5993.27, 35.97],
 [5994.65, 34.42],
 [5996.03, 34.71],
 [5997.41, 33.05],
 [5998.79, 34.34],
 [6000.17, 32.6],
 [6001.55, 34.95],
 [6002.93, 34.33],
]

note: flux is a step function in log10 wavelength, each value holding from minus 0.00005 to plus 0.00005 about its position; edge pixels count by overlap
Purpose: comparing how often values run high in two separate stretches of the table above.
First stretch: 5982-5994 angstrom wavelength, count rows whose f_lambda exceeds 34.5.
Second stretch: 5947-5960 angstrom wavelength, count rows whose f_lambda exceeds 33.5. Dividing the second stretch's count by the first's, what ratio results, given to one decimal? 1.0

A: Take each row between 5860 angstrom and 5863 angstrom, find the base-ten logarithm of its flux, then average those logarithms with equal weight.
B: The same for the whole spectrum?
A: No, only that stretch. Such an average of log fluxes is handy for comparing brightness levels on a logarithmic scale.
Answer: 1.54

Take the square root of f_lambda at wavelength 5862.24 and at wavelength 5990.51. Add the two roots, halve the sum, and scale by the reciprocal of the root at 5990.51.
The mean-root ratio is 1.01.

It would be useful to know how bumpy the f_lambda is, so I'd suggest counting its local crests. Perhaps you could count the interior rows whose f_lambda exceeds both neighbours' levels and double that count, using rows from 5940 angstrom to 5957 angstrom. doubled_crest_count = 4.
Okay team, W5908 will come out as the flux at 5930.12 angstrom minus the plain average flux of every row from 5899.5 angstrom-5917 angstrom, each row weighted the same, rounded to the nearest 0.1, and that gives -0.6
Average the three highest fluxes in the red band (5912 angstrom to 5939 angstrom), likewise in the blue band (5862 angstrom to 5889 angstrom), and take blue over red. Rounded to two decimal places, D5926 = 1.01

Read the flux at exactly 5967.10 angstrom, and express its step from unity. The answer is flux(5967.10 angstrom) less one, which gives 34.0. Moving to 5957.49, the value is 33.2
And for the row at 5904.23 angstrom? 33.0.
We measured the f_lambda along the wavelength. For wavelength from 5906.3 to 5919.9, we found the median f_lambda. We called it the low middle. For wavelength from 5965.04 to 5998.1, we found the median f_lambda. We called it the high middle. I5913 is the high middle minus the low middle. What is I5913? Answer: 0.7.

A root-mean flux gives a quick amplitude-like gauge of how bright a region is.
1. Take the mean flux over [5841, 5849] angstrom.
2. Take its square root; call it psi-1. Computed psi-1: 5.86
